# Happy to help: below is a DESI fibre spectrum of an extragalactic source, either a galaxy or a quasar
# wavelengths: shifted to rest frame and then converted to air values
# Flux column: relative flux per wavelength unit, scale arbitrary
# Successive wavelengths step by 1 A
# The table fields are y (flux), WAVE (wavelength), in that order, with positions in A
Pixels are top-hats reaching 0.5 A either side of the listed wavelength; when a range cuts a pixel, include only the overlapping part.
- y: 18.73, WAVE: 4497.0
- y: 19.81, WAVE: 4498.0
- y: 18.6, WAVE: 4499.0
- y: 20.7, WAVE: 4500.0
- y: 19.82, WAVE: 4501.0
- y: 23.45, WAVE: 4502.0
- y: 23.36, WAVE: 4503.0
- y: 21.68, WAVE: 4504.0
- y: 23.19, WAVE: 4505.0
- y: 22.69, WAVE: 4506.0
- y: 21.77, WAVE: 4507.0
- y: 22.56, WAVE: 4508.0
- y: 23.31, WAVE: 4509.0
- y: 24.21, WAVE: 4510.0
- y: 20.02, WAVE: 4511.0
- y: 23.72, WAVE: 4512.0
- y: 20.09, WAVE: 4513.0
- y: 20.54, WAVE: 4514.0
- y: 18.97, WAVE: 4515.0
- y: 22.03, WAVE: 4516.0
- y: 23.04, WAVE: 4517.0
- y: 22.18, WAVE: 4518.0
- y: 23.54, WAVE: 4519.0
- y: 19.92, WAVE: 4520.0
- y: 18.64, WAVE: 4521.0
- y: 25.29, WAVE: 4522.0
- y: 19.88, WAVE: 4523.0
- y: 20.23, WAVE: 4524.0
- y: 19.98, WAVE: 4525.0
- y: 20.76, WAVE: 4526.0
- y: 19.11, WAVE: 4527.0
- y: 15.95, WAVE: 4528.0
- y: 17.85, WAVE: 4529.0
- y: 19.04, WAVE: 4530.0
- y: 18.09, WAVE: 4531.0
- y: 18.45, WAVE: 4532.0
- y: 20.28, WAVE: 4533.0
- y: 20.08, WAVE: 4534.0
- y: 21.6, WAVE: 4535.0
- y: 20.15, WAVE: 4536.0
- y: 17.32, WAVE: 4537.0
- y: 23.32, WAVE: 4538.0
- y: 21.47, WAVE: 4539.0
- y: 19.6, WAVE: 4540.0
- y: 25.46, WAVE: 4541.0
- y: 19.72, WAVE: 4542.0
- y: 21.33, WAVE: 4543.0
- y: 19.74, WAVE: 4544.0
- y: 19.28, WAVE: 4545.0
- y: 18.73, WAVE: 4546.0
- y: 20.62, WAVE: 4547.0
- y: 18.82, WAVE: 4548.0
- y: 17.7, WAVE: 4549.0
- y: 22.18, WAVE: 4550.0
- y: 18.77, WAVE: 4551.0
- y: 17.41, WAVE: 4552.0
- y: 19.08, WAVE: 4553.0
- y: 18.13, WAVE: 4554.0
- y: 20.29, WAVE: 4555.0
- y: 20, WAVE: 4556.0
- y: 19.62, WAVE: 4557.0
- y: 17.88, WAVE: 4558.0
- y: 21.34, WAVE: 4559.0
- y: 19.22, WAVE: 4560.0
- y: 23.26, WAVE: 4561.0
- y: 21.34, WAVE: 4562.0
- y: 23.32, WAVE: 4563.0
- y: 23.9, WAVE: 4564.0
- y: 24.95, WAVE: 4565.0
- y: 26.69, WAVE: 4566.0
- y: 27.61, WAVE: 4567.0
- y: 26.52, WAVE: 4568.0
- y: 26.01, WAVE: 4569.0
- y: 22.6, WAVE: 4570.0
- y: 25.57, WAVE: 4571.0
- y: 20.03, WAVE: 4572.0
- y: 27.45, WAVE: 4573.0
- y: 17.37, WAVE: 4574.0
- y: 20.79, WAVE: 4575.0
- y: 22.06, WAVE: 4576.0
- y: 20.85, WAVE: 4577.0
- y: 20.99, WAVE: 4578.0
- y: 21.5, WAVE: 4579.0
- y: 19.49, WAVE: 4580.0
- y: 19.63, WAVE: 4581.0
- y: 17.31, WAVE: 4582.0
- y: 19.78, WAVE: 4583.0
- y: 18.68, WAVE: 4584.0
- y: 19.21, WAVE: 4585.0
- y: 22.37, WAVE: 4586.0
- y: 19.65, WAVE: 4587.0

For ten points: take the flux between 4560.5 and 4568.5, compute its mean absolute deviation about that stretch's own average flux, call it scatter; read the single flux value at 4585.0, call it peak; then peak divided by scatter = 11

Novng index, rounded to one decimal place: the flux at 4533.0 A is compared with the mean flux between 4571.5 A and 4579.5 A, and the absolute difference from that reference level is 1.1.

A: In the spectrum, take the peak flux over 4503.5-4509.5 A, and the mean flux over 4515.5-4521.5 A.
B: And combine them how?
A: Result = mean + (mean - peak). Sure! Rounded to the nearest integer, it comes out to 20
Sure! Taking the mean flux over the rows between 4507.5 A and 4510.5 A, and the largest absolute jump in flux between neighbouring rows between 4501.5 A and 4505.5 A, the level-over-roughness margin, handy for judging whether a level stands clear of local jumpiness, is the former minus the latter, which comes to 22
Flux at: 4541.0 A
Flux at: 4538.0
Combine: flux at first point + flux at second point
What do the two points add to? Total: 49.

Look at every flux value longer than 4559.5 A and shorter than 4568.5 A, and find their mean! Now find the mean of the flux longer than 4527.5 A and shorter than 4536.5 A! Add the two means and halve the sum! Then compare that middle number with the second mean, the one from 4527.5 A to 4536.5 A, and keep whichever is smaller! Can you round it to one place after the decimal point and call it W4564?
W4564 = 19.1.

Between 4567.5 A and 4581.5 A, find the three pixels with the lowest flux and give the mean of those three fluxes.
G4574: 18.8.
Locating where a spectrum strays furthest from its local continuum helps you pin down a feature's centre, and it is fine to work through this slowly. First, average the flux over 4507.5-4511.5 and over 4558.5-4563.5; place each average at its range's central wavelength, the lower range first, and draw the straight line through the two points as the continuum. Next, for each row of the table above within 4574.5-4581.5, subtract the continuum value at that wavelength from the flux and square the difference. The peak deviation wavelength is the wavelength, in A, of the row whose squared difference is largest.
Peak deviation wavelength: 4580.0 A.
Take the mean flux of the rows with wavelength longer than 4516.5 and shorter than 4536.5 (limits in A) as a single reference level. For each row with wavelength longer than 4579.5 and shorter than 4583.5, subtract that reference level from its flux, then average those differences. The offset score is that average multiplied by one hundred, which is -115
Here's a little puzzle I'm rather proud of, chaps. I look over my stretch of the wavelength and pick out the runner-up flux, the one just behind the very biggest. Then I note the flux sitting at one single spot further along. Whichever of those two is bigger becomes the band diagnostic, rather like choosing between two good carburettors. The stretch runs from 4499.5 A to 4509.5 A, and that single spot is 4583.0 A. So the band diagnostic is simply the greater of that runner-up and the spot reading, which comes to 23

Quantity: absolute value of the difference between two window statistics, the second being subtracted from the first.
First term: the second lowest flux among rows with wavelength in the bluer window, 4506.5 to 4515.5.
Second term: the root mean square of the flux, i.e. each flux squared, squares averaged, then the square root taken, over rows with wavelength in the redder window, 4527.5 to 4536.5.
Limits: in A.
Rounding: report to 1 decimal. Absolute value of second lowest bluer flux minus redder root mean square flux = 0.9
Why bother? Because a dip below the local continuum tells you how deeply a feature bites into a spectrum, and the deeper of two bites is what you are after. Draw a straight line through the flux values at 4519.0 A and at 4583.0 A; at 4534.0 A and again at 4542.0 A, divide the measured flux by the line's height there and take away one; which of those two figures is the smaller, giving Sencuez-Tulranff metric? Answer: -0.11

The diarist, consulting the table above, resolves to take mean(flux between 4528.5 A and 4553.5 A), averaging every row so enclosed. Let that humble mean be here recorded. 19.8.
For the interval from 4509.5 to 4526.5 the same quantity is 21.4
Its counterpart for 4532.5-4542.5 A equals 20.9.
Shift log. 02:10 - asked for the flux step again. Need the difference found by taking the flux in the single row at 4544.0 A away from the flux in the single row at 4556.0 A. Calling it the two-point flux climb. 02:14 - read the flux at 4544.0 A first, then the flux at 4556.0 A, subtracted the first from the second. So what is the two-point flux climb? 0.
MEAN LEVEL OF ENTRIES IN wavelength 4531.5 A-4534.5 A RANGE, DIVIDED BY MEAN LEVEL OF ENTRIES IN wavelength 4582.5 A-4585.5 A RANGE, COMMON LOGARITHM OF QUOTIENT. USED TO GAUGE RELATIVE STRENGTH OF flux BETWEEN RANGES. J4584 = 0.01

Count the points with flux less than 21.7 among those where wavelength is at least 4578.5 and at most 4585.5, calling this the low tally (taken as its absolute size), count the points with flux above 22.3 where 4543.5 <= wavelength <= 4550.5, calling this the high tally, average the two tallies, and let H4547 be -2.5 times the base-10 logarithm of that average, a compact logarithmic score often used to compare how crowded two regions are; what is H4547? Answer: -1.4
